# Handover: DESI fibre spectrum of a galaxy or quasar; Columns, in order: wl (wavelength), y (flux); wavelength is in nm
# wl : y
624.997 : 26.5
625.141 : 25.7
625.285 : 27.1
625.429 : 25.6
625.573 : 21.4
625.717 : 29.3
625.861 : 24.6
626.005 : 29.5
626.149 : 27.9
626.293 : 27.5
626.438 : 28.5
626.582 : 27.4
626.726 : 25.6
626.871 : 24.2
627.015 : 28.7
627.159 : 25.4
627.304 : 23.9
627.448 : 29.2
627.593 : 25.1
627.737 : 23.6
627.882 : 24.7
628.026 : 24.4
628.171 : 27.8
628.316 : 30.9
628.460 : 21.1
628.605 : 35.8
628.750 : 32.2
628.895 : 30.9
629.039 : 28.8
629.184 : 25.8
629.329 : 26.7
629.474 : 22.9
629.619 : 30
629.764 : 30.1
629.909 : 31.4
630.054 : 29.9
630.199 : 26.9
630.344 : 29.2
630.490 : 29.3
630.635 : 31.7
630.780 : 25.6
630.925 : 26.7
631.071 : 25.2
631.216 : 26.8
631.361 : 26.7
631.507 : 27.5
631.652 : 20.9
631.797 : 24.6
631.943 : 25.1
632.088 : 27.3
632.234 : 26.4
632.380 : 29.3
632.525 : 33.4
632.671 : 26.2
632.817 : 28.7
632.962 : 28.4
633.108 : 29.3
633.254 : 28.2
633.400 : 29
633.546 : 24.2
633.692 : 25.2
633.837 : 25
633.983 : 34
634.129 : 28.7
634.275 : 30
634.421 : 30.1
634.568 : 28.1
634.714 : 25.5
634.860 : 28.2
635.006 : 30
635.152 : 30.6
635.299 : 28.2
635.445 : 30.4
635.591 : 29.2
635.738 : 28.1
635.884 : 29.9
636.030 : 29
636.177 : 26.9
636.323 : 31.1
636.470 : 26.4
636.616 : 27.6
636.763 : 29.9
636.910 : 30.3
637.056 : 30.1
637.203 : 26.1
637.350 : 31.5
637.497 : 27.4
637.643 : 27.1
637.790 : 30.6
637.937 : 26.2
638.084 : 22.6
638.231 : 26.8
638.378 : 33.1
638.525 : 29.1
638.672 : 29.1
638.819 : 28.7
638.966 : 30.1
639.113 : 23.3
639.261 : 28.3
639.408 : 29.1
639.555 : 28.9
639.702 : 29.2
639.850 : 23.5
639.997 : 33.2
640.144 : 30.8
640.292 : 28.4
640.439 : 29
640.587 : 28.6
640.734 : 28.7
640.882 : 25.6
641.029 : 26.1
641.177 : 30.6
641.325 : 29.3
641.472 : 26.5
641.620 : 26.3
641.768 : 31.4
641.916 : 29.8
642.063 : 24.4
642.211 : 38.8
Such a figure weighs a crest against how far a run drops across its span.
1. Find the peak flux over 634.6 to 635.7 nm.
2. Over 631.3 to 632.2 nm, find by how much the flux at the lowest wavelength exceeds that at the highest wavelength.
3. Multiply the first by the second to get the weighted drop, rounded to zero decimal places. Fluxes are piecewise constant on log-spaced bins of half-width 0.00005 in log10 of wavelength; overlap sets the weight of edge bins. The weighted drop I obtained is -18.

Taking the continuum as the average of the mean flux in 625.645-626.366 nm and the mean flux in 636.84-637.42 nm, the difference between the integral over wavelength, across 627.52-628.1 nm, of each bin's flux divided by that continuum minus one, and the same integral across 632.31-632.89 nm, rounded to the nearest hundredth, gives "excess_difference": -0.10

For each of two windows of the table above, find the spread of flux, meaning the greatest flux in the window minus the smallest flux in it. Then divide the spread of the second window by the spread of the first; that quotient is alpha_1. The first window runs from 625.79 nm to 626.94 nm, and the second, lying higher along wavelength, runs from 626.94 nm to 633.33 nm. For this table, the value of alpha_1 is 2.8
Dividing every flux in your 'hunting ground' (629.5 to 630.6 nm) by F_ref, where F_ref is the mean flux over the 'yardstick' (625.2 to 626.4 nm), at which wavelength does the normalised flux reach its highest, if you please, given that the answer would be 629.909 nm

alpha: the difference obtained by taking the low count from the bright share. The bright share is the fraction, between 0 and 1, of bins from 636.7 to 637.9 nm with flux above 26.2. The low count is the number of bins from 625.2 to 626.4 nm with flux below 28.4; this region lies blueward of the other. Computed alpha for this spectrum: -5.1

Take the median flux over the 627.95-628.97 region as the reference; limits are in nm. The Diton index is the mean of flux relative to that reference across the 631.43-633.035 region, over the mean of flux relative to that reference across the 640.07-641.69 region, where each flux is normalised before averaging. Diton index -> 0.96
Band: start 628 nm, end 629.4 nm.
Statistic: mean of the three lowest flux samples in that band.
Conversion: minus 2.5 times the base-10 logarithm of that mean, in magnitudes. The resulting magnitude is -3.44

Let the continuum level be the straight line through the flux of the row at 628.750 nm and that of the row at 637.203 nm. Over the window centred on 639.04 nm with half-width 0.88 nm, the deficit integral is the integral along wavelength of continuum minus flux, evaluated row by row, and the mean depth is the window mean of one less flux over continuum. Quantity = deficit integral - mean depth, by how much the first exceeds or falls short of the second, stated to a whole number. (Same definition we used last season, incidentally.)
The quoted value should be -6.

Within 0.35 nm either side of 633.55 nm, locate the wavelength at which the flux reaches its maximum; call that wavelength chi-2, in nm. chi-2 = 633.400 nm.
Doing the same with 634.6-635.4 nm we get 635.152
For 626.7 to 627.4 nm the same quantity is 627.015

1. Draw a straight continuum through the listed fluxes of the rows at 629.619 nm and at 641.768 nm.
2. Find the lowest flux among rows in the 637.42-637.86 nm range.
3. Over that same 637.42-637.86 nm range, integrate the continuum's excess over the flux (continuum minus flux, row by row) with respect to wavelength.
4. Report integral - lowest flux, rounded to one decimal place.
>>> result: -26.0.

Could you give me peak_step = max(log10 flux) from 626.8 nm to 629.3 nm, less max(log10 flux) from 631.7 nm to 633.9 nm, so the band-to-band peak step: 0.03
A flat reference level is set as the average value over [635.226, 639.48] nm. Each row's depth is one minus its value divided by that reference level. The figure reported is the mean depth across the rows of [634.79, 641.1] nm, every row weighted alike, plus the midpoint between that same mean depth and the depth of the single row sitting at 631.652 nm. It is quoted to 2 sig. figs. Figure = 0.13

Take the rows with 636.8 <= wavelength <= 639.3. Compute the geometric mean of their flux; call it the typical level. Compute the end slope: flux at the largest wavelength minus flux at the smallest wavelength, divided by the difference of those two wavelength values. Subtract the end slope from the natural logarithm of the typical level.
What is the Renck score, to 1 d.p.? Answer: 4.2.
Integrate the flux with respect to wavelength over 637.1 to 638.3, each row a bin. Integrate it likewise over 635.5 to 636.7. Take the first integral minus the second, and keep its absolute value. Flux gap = 1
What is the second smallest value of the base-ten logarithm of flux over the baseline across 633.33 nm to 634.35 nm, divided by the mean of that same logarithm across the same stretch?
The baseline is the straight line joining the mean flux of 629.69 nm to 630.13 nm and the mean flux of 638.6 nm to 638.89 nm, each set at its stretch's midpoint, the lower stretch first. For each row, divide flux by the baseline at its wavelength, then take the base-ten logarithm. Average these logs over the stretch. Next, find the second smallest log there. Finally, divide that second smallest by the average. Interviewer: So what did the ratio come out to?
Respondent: 2.6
